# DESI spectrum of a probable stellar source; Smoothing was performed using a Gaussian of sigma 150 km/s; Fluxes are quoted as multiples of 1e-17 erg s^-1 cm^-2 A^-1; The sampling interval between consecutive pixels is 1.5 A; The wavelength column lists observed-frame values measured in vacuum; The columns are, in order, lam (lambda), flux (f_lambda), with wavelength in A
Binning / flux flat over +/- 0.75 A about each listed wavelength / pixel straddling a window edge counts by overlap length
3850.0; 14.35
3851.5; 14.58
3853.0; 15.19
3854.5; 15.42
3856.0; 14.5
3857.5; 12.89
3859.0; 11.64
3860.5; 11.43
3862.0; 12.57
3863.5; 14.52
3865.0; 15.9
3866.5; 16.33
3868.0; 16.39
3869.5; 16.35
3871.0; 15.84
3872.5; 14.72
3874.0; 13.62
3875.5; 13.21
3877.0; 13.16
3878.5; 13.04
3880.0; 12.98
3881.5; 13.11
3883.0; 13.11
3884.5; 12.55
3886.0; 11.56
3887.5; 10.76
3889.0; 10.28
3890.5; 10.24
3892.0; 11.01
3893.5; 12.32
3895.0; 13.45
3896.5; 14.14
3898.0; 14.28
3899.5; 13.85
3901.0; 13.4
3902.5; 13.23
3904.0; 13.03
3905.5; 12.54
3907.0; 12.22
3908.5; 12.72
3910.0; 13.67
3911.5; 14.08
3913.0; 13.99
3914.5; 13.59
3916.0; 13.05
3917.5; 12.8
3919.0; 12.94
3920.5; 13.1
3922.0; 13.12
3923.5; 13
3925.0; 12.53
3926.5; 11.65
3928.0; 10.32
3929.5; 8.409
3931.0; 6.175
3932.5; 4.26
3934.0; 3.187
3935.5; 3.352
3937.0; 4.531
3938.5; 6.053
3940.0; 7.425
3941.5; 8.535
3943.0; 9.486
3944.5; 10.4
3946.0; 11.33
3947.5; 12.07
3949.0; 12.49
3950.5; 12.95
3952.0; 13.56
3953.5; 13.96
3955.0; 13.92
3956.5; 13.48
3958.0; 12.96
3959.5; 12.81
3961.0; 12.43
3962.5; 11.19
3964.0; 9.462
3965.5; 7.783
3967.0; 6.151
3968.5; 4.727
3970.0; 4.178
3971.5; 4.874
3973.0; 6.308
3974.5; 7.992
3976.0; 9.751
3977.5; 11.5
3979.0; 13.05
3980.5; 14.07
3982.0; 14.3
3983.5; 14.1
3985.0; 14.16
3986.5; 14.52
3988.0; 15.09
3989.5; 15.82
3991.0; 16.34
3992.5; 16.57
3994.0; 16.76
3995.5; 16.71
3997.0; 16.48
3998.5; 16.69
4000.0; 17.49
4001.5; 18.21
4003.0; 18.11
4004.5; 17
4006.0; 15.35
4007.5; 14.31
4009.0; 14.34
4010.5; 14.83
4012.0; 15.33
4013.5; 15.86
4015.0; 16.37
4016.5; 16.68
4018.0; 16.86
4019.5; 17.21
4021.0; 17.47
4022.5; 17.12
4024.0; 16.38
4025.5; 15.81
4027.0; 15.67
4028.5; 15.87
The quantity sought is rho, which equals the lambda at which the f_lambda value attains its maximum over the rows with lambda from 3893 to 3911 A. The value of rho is 3898.0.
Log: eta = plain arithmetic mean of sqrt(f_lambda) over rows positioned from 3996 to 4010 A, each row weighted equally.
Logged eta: 4.1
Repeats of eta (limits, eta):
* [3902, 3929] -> 3.6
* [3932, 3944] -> 2.4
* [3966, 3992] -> 3.2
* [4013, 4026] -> 4.1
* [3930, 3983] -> 3.0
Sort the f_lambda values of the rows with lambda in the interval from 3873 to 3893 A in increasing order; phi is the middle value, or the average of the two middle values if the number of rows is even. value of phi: 13.0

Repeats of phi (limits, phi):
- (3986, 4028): 16.4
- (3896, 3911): 13.3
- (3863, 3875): 15.9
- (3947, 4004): 13.5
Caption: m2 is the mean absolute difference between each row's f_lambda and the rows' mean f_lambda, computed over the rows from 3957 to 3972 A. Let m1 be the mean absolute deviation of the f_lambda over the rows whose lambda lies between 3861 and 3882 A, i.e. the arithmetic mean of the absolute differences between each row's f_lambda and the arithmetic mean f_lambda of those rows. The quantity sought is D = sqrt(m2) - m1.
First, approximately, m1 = 1.3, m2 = 3.1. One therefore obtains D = 0.5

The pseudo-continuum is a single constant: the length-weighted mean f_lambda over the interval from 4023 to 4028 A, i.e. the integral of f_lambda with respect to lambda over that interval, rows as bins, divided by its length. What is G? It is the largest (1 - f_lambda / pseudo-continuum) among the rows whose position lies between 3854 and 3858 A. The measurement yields 0.19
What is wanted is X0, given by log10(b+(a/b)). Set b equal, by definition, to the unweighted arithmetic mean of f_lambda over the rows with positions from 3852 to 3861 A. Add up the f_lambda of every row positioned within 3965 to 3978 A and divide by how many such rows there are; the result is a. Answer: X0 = 1.15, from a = 7.0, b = 13.5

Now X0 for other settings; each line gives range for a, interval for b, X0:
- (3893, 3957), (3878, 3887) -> 1.13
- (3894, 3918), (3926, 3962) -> 1.05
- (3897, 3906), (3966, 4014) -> 1.16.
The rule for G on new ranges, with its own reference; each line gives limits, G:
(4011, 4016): 0.04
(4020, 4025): -0.02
